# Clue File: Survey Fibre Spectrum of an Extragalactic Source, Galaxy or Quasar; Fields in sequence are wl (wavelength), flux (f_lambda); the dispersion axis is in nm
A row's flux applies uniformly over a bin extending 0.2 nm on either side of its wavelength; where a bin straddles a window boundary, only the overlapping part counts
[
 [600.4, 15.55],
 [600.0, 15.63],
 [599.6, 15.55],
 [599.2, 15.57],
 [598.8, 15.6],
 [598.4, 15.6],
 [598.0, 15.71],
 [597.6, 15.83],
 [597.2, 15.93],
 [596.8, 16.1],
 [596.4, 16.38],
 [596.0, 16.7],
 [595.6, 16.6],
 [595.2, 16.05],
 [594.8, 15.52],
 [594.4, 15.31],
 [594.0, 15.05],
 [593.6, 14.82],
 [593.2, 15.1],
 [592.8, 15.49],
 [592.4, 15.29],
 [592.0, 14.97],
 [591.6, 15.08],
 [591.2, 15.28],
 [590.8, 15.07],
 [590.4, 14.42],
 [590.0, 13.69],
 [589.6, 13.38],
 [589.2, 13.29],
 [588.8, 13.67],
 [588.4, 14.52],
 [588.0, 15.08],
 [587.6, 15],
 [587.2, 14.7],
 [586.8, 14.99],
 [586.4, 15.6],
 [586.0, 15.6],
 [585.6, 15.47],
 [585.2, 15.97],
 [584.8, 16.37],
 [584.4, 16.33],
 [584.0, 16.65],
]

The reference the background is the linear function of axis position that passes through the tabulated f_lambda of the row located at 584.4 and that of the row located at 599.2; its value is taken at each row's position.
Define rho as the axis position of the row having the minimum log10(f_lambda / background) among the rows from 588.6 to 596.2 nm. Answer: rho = 589.2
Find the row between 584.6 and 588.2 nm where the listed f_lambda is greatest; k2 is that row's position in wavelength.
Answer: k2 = 584.8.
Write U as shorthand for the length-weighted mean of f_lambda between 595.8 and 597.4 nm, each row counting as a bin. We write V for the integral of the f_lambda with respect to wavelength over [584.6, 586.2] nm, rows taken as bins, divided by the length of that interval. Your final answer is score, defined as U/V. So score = 1.027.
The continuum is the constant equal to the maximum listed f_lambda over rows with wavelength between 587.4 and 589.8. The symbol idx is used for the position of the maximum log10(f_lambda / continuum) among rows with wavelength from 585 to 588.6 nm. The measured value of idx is 585.2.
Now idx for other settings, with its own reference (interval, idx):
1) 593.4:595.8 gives 595.6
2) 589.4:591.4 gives 591.2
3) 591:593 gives 592.8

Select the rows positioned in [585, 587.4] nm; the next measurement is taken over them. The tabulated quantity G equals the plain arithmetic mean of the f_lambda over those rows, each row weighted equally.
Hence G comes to 15.39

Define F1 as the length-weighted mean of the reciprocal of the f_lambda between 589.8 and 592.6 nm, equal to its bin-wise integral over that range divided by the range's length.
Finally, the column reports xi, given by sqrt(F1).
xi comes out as 0.260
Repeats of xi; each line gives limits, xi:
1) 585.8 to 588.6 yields 0.258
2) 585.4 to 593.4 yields 0.260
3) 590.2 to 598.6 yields 0.254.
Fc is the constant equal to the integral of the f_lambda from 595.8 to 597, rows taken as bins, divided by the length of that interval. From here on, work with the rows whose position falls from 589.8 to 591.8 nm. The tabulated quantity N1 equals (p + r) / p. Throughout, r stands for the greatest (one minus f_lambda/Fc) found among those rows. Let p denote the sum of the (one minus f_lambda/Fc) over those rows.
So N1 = 1.32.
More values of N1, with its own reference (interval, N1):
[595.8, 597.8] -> 1.55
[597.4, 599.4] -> 1.23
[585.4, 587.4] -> 1.30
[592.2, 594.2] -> 1.25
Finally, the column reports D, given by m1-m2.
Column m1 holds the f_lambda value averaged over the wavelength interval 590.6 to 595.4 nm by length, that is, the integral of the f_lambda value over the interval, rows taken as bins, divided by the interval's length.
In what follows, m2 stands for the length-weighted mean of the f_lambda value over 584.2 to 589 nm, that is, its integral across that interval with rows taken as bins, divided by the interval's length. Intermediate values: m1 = 15.3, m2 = 15.3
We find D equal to 0.0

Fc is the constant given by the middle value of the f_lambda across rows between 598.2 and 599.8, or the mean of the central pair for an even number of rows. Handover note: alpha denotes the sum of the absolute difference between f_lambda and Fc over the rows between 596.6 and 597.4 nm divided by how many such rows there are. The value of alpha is 0.4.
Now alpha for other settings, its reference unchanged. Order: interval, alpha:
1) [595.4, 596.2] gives 1.1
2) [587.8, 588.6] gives 0.8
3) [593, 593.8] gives 0.6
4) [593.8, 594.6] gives 0.4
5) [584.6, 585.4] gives 0.6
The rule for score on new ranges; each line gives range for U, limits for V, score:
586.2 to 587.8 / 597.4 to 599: 0.961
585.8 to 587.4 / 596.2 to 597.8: 0.948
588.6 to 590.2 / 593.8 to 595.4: 0.872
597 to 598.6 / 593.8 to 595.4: 1.018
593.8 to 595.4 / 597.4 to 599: 0.987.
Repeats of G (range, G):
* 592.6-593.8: 15.14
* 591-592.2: 15.11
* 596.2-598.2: 15.99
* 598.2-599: 15.60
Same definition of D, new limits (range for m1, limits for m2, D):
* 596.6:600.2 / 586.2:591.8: 1.2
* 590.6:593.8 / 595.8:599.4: -0.8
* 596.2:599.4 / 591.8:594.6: 0.7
